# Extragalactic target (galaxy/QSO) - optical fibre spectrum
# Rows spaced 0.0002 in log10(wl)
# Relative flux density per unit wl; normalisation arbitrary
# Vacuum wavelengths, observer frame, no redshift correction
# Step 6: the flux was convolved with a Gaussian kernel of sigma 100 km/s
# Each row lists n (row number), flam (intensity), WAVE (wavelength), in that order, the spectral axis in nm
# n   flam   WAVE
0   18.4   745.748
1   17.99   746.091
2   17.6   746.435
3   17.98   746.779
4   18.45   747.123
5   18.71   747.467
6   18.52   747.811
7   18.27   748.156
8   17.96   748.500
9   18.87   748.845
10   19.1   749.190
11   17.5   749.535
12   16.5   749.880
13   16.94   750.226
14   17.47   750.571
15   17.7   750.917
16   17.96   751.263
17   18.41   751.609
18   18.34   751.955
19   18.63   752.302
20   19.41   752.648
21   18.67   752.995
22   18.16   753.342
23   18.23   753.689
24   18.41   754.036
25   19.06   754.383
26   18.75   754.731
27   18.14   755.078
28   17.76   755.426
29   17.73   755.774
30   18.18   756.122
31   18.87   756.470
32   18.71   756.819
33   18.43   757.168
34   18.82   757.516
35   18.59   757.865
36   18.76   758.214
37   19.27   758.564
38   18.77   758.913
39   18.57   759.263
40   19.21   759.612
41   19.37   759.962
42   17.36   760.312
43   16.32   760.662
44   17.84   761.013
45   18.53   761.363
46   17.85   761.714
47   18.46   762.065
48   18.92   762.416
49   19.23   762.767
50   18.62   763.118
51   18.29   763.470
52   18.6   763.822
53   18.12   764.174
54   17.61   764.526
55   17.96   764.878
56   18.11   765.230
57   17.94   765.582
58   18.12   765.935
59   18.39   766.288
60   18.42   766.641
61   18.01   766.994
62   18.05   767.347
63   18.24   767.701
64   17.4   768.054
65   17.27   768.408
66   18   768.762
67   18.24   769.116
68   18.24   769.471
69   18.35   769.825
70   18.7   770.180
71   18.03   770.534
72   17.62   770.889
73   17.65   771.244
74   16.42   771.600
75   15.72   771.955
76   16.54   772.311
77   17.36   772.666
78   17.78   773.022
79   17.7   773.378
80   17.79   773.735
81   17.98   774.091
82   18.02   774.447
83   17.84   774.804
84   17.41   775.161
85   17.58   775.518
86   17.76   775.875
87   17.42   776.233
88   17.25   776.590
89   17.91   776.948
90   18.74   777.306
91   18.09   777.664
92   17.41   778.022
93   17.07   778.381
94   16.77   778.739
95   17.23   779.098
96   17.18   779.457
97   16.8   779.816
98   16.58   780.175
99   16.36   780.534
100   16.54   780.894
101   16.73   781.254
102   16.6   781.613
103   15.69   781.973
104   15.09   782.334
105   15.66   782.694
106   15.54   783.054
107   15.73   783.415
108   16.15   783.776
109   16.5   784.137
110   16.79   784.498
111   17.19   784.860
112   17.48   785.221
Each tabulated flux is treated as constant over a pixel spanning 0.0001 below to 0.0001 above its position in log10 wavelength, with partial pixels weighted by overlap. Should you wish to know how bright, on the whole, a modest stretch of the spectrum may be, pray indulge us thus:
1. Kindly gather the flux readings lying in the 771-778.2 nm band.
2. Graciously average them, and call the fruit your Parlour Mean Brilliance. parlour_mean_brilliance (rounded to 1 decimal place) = 17.5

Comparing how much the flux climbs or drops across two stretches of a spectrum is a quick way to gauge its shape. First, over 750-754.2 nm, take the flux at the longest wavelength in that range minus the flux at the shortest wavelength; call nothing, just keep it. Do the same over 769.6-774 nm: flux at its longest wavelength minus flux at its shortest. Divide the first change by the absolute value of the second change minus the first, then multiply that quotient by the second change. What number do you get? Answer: -0.4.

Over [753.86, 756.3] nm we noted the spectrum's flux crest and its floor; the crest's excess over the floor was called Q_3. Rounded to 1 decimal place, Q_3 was 1.3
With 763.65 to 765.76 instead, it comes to 1.0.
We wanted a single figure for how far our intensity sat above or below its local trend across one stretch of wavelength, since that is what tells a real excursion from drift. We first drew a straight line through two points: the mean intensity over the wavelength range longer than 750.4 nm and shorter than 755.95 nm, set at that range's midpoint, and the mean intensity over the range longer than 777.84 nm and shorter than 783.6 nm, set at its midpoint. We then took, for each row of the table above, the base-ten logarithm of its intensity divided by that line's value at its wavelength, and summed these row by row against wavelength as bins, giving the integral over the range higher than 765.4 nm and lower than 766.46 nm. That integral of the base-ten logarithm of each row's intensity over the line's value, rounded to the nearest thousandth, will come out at 0.018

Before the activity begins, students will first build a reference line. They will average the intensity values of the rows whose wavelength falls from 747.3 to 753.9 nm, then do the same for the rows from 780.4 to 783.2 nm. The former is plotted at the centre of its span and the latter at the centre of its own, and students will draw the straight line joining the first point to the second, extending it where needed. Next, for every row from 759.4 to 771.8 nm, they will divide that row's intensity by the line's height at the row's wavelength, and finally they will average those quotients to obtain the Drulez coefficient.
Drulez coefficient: 1.06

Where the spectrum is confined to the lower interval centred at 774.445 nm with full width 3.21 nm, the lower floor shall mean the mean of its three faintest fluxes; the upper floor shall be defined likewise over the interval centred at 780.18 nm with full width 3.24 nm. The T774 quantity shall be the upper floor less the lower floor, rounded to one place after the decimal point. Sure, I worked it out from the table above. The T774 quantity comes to -1.1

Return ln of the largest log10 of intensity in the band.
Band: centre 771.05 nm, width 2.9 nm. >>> 0.240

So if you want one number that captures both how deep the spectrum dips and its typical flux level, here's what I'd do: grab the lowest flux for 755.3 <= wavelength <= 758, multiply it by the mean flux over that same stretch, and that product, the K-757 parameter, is 326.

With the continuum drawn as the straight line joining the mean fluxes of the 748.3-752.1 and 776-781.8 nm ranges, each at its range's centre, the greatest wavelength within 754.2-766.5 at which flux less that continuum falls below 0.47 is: 765.582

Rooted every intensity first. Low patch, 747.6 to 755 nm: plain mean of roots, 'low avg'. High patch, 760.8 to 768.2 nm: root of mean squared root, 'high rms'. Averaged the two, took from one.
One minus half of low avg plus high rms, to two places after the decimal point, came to -3.27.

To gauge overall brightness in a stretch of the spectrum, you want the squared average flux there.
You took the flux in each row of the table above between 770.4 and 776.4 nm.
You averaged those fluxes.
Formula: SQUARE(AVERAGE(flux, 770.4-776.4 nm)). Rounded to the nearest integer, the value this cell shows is 304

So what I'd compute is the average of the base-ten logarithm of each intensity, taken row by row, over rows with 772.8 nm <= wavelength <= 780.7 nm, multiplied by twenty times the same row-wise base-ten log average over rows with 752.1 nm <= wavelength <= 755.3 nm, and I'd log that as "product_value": 31.5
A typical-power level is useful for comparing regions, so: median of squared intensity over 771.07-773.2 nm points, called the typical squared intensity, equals 287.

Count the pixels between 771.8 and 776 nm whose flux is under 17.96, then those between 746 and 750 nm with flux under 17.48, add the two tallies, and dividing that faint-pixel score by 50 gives 0.220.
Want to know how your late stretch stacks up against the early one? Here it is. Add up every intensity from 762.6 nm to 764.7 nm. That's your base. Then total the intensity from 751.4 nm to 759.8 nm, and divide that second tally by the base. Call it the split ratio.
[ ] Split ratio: 4.0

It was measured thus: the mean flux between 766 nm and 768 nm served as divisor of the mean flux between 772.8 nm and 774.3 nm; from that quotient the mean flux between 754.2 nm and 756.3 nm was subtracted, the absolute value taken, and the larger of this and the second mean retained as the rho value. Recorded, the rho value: 17.8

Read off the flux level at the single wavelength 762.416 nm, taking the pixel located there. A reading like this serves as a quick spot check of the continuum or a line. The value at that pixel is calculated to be 18.92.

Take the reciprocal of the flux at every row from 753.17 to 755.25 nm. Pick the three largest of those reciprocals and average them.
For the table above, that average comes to 0.0550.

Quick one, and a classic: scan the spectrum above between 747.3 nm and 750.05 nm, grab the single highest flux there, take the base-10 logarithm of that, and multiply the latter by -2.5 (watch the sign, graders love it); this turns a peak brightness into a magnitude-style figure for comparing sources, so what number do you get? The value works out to -3.20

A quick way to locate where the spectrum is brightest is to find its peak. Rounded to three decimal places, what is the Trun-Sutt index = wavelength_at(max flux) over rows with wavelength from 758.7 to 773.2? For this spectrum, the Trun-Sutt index 759.962 nm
